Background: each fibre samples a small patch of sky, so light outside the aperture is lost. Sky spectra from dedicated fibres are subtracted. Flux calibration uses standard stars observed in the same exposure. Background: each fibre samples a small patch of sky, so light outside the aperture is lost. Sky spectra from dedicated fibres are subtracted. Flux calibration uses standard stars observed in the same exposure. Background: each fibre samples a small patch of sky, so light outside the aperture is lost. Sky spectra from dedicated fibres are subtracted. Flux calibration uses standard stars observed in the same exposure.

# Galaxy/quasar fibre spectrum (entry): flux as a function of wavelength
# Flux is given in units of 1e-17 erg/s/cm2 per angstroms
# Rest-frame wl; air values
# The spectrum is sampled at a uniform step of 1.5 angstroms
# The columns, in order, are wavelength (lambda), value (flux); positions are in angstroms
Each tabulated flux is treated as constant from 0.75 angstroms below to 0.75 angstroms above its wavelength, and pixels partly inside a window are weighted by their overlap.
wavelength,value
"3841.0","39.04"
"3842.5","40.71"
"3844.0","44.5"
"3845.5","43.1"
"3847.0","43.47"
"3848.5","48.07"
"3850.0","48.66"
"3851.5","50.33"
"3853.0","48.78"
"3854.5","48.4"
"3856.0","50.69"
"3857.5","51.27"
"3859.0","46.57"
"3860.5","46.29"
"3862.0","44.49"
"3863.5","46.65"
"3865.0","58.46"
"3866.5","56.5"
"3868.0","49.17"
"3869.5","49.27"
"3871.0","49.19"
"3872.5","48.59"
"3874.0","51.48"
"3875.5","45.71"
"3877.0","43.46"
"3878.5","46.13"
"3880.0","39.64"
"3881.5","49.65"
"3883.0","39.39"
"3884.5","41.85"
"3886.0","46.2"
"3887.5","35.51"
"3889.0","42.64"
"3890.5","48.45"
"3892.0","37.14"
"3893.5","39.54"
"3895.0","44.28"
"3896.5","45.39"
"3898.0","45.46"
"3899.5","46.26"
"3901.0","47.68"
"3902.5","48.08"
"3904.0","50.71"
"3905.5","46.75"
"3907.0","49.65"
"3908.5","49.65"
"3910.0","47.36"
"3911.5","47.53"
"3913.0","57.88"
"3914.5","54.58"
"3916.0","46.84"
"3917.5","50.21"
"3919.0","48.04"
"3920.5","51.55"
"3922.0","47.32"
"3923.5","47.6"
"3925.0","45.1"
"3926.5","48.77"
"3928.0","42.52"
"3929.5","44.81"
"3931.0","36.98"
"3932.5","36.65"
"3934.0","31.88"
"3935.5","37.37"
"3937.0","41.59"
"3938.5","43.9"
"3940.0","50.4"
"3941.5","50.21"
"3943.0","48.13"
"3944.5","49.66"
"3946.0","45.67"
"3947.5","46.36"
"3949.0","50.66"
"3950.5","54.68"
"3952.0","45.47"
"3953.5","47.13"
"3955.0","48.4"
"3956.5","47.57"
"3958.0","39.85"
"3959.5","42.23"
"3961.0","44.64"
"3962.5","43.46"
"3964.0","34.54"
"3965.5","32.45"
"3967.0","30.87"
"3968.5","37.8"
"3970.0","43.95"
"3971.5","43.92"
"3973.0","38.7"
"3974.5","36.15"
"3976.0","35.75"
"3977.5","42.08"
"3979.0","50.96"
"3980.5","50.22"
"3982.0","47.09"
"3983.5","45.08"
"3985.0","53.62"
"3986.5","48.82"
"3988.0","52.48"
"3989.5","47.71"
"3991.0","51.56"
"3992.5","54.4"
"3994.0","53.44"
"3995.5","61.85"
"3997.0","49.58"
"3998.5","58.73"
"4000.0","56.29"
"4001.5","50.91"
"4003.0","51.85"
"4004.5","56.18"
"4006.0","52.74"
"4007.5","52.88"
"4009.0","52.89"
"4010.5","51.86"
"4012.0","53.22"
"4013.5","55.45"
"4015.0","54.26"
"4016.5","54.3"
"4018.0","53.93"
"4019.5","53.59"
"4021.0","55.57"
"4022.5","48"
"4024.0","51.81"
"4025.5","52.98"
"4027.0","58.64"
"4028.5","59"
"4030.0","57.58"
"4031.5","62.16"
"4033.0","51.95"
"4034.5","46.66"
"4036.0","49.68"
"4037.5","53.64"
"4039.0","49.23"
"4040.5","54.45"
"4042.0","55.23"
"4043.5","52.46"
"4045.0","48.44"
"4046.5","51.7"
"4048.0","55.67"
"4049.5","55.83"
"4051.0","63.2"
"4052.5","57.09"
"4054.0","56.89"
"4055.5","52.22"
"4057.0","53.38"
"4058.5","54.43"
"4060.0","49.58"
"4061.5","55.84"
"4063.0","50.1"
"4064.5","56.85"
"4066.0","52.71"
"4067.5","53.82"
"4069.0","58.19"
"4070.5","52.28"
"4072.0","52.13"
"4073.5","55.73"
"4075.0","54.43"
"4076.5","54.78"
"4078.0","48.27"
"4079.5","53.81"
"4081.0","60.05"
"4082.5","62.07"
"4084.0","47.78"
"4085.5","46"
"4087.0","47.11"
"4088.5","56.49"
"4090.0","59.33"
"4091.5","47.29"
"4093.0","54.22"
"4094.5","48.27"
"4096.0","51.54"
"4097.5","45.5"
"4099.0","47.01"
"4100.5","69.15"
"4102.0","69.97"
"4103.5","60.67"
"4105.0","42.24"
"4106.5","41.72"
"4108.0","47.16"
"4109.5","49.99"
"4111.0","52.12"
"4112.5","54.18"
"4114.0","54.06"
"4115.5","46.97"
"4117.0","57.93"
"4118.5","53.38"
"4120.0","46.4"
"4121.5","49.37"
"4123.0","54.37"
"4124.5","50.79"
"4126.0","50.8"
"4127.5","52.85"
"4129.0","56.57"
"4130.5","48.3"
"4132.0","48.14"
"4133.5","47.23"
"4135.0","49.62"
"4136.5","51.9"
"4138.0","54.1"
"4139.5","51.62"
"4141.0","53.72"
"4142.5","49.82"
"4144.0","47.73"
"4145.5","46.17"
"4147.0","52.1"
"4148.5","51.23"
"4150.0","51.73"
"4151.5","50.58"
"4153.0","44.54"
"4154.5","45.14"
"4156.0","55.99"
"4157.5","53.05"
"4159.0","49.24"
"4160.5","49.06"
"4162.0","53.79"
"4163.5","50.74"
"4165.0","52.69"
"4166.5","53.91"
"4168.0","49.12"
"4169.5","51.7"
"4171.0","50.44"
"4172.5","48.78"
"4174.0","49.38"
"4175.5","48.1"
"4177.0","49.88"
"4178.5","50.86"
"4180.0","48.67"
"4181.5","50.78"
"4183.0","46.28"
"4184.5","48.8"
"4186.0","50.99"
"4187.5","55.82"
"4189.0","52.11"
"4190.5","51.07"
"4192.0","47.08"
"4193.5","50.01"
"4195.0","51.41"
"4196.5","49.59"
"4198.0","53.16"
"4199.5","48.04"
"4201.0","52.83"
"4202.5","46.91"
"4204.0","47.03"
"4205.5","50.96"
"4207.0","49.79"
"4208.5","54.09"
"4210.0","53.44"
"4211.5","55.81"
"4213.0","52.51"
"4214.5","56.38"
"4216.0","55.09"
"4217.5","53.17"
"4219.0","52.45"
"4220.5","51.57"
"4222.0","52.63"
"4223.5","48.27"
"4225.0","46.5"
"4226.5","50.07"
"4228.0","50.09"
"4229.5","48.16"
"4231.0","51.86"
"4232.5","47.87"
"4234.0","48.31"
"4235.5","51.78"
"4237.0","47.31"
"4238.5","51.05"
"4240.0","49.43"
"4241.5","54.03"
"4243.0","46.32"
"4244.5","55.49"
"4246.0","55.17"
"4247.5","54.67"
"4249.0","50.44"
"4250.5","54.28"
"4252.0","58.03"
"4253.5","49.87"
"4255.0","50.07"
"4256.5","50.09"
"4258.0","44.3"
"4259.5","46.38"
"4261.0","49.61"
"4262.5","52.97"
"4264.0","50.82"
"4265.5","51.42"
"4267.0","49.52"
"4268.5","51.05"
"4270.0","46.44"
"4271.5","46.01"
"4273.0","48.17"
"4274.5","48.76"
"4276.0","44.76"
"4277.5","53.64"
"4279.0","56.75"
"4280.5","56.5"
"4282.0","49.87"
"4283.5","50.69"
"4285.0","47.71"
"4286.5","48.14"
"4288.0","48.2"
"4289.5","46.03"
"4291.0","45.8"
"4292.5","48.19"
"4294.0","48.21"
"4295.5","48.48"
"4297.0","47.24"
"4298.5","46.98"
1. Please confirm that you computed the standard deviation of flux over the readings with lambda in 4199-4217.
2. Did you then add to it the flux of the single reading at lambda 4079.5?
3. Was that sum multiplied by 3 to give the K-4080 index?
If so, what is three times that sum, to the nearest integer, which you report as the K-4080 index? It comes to 171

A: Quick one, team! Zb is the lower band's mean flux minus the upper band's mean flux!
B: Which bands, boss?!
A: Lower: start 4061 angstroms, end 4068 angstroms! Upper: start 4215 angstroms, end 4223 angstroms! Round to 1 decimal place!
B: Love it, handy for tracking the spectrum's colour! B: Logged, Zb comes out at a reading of 0.9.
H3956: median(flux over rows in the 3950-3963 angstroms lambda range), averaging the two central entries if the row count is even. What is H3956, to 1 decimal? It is 45.5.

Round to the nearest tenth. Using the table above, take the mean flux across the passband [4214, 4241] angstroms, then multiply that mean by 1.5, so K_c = 76.0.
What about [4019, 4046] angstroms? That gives 80.1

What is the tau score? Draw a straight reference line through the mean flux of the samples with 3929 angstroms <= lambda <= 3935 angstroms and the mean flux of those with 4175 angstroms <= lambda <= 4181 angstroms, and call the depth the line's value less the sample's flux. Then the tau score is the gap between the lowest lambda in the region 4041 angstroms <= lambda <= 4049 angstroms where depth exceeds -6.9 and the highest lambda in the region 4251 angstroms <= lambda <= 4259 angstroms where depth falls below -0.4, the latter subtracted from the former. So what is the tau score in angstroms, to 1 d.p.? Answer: -207.0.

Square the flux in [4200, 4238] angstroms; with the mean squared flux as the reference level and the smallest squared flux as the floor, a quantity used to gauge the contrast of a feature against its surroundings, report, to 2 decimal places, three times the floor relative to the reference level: 2.49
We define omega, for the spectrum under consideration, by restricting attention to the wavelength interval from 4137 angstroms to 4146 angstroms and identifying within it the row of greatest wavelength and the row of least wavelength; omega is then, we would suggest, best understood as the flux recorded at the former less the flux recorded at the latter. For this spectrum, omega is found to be -8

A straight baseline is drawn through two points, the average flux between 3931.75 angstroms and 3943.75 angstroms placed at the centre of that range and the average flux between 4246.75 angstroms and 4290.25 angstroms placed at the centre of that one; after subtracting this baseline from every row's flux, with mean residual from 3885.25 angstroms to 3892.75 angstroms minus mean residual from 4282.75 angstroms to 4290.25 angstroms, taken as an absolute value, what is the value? 3.0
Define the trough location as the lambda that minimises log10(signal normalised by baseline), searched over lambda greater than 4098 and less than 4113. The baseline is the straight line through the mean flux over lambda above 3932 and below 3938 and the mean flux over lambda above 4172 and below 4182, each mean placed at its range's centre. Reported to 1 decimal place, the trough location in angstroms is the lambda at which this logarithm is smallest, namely 4106.5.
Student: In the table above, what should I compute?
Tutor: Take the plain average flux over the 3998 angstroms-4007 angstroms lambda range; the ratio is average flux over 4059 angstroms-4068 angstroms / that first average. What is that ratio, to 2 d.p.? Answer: 0.98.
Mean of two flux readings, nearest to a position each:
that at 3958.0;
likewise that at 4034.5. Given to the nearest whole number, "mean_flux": 43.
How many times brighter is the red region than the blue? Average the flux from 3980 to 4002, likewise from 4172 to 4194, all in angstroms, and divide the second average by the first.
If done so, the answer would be 0.96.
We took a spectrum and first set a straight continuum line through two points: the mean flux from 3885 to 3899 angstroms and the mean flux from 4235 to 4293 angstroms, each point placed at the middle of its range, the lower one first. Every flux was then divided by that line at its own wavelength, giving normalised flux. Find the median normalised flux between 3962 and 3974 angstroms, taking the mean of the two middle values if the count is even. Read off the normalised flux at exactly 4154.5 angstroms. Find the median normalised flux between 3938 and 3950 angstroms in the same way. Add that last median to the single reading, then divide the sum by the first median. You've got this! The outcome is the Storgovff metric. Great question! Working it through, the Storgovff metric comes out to 2.38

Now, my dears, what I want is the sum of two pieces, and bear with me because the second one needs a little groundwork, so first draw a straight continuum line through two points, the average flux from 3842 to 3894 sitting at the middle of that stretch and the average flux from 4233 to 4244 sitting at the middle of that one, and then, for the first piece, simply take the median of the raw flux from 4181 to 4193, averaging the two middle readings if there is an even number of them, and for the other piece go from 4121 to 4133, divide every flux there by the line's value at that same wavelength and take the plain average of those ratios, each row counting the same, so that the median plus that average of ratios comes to 51.9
